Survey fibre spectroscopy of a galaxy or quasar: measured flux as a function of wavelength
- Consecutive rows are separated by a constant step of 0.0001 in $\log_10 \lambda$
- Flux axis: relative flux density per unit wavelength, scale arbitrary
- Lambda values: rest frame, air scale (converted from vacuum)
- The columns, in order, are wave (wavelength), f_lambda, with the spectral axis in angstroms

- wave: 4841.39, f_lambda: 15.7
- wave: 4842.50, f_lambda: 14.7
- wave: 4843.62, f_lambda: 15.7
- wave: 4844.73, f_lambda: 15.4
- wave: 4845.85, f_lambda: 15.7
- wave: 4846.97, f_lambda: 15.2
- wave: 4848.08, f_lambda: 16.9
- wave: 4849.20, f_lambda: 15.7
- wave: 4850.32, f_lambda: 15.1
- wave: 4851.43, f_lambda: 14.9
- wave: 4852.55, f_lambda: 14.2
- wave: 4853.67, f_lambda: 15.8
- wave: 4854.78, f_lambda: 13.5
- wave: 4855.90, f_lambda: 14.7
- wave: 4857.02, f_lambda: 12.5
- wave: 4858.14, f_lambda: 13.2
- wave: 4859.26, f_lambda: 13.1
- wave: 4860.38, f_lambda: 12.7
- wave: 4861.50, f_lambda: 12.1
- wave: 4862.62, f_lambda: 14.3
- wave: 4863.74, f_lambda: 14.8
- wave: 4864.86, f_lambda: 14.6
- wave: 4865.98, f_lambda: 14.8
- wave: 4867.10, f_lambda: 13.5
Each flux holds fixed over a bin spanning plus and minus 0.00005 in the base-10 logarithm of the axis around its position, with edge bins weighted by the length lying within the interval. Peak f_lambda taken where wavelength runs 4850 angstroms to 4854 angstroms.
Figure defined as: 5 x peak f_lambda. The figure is 79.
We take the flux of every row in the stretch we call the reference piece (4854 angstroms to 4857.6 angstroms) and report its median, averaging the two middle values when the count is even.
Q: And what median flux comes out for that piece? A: 13.5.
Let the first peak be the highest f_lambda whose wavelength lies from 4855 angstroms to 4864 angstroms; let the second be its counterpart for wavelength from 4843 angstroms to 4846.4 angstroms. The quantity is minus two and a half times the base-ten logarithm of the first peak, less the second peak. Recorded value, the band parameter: -18.6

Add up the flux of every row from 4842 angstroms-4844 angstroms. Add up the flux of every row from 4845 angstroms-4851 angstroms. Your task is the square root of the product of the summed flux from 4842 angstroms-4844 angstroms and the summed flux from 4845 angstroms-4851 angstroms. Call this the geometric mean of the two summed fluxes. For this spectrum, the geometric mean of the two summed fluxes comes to 49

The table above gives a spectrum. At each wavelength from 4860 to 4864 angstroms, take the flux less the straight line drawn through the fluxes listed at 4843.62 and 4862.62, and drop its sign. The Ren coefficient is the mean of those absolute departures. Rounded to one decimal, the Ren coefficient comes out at 1.2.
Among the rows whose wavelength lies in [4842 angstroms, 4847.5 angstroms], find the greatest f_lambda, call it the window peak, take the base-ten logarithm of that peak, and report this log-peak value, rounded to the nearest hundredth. 1.20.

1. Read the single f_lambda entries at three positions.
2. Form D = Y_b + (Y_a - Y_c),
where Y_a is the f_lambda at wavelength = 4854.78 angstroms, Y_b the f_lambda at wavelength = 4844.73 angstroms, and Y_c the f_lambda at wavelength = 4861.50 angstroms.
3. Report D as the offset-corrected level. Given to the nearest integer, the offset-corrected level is 17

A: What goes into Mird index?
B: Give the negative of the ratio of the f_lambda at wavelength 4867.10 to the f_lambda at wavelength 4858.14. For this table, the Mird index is -1.02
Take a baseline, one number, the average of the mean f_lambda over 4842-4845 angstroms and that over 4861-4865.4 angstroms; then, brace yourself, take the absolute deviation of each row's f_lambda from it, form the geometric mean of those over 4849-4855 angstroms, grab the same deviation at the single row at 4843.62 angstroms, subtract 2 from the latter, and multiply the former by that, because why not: -0.60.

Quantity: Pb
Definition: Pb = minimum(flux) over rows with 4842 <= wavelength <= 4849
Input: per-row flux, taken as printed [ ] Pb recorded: 14.7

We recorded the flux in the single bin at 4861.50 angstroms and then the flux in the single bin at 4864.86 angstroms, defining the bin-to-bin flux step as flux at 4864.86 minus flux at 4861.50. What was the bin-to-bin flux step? 2.5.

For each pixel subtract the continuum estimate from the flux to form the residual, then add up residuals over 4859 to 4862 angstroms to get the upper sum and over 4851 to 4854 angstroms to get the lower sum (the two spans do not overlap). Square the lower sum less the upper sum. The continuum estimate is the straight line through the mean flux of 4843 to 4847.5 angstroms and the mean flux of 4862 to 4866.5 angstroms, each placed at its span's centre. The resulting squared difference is 35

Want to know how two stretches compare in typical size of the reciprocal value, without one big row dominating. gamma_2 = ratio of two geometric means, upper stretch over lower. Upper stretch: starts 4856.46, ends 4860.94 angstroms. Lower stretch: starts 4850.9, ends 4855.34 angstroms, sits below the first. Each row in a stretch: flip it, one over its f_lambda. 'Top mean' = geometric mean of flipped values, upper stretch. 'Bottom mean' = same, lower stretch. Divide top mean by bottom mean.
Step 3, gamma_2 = 1.13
